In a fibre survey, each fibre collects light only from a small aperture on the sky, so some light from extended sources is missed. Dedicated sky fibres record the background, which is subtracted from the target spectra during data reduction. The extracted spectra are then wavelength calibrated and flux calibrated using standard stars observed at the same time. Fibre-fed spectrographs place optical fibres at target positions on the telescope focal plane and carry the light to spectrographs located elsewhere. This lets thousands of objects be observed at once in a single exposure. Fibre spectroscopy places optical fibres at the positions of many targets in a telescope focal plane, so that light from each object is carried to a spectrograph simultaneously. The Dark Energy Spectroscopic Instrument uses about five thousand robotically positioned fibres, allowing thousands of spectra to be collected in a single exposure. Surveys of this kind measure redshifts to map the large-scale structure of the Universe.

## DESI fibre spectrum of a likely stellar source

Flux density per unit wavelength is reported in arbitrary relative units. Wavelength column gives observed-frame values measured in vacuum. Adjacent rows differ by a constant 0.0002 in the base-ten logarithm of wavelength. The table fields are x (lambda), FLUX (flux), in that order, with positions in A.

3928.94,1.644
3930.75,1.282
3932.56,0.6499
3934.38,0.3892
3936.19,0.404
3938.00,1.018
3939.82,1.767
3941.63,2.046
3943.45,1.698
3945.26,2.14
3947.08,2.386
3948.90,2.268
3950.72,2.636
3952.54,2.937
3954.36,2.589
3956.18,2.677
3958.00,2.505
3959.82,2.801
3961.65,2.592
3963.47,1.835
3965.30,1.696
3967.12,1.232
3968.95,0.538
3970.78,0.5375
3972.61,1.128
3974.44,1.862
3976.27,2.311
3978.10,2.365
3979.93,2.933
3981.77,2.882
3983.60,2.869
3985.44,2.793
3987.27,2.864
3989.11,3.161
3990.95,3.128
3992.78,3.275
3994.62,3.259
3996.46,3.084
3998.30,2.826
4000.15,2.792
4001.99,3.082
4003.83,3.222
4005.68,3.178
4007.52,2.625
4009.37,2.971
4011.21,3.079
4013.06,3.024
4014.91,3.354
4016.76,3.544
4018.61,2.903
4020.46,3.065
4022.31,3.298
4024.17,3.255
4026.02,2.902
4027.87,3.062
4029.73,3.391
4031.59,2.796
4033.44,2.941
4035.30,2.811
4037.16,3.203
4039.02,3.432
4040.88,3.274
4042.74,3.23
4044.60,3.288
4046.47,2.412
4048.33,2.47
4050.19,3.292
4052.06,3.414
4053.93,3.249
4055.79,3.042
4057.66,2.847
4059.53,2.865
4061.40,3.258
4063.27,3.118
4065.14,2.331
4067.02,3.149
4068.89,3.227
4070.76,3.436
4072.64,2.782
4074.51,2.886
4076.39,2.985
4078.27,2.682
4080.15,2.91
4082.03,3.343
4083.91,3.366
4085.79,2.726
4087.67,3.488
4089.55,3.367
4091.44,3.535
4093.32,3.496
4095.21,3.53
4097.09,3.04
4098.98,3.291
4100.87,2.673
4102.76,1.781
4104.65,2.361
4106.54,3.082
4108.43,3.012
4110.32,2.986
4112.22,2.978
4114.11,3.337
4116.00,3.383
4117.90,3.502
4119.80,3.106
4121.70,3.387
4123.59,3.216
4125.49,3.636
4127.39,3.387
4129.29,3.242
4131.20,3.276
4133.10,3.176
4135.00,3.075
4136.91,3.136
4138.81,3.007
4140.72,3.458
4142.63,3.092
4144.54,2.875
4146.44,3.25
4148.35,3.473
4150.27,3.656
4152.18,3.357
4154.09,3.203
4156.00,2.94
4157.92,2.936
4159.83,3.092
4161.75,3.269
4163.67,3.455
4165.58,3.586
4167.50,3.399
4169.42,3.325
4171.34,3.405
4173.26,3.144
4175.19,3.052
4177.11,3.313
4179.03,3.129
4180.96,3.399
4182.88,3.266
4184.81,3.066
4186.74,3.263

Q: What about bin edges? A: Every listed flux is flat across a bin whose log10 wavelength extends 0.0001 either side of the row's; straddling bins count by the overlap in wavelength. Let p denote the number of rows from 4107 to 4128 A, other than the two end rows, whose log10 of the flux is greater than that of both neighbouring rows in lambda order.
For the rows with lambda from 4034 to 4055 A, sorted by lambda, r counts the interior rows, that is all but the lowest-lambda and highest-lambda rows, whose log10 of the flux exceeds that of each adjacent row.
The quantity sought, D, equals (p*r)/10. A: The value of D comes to 0.9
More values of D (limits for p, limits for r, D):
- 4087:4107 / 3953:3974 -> 0.6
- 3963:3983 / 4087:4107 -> 0.3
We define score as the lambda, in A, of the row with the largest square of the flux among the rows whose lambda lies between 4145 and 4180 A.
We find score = 4150.27 A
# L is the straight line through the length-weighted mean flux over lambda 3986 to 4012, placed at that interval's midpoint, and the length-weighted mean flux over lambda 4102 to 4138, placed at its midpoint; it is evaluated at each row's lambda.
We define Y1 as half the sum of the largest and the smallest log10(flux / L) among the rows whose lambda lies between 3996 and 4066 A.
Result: -0.028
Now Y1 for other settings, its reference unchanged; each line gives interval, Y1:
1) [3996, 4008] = -0.019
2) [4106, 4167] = 0.015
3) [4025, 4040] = 0.005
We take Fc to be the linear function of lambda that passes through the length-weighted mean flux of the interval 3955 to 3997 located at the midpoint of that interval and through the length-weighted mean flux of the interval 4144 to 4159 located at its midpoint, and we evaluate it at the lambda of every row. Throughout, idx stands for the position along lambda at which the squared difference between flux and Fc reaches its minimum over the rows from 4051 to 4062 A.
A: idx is 4057.66 A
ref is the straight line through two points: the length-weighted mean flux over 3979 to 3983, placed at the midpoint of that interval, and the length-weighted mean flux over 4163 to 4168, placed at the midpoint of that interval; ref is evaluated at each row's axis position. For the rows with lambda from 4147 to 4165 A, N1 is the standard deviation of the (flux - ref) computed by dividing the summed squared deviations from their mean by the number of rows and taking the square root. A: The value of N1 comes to 0.24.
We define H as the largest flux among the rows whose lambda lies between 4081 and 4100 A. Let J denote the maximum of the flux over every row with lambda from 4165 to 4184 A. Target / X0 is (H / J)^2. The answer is 0.97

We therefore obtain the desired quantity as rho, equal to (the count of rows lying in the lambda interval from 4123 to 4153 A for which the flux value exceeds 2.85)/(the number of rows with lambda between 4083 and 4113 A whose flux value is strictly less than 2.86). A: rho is 4.0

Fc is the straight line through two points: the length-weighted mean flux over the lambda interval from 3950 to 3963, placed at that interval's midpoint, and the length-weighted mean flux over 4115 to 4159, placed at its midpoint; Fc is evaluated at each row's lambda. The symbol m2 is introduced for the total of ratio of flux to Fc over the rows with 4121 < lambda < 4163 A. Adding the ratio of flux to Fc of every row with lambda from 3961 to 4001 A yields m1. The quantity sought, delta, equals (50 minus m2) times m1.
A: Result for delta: 535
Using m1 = 19.0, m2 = 21.8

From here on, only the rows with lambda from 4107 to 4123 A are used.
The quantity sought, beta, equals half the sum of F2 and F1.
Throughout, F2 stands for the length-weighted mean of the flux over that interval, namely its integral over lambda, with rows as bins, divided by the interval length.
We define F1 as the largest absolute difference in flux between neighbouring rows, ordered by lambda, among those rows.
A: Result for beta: 1.80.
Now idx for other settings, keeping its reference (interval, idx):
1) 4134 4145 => 4136.91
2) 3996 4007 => 4000.15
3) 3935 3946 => 3945.26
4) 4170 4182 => 4180.96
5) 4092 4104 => 4097.09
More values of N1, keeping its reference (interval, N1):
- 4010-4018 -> 0.20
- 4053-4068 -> 0.29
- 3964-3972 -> 0.50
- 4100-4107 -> 0.47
